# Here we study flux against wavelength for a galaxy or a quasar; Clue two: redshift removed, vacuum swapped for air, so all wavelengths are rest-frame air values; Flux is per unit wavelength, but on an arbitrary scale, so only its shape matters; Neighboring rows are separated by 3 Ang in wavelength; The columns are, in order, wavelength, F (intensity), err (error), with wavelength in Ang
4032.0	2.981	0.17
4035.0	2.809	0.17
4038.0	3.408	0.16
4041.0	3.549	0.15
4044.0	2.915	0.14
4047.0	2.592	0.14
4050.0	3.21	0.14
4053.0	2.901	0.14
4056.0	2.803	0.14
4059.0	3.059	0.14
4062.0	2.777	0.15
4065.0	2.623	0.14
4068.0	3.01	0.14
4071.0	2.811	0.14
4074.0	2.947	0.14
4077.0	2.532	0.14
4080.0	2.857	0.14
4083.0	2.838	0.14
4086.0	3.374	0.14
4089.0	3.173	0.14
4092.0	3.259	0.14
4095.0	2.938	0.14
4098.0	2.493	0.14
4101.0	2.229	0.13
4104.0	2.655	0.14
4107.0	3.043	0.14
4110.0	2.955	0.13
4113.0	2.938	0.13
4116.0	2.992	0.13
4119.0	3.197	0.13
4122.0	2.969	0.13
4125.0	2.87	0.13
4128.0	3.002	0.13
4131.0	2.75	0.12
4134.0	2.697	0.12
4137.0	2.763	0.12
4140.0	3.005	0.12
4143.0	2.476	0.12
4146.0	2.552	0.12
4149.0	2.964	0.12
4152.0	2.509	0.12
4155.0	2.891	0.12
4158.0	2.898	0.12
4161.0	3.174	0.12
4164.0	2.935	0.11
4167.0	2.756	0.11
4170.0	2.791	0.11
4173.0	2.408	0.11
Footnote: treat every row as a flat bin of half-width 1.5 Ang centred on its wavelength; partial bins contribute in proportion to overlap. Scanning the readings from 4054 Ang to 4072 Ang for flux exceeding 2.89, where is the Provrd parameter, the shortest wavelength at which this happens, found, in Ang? 4059.0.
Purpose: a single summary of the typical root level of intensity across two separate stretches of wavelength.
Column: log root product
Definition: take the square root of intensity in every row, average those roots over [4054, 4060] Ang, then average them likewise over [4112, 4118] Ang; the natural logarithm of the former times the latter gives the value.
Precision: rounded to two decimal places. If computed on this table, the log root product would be 1.08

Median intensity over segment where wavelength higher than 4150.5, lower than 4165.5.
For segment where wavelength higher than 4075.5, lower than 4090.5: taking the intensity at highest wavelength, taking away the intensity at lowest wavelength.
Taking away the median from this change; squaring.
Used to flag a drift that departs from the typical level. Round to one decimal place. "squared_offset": 5.1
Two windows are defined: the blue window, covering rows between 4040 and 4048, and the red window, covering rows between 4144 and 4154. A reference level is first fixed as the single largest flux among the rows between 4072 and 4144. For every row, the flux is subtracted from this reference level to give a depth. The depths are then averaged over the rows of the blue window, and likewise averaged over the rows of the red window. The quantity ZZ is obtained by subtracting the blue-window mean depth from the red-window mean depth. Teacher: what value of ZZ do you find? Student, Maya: 0.34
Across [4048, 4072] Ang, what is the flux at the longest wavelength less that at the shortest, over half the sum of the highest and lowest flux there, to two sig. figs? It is -0.14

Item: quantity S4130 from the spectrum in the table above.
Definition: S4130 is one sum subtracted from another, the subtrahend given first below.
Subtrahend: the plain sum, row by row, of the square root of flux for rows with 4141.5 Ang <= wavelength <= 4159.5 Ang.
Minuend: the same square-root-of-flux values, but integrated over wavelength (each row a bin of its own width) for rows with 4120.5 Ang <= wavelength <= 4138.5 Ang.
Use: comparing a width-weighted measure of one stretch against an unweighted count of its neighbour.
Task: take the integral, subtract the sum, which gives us 20.5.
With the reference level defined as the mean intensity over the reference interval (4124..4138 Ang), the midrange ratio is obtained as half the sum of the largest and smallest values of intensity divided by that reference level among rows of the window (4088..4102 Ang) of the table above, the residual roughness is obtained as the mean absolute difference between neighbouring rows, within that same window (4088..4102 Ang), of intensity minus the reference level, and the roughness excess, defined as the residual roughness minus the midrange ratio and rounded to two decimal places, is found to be -0.70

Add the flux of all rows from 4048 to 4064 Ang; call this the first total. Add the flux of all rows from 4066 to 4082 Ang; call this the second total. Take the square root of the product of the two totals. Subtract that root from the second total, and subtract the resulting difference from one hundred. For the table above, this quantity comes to 100.3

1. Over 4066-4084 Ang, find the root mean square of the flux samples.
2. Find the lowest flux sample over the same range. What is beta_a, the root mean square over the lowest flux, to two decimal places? 1.12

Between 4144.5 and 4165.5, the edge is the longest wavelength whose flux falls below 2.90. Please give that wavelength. 4158.0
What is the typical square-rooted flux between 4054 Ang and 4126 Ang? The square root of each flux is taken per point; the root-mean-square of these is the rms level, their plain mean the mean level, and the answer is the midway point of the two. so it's 1.70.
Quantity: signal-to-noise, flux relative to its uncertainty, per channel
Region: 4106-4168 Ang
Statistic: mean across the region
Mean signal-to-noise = 23.3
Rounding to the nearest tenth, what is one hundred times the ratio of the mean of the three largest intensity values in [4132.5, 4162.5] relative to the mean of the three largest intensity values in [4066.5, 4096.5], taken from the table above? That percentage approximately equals 93.2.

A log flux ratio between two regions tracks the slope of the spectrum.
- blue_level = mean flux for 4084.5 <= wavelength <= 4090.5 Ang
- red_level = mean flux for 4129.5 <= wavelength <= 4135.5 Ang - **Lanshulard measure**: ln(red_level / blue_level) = -0.18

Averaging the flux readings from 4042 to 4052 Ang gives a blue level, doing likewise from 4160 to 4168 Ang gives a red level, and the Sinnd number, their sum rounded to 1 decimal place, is 5.9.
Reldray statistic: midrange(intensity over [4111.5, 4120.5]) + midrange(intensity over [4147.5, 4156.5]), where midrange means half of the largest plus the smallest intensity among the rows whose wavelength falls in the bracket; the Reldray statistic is 5.80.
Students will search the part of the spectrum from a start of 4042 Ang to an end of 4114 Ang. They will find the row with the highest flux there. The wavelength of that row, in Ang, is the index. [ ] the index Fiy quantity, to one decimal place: 4086.0 Ang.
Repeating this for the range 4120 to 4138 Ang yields 4128.0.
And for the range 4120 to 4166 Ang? 4161.0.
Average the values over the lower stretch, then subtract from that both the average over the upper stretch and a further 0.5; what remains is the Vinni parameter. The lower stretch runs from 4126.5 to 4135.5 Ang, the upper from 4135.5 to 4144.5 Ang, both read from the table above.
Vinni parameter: -0.43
